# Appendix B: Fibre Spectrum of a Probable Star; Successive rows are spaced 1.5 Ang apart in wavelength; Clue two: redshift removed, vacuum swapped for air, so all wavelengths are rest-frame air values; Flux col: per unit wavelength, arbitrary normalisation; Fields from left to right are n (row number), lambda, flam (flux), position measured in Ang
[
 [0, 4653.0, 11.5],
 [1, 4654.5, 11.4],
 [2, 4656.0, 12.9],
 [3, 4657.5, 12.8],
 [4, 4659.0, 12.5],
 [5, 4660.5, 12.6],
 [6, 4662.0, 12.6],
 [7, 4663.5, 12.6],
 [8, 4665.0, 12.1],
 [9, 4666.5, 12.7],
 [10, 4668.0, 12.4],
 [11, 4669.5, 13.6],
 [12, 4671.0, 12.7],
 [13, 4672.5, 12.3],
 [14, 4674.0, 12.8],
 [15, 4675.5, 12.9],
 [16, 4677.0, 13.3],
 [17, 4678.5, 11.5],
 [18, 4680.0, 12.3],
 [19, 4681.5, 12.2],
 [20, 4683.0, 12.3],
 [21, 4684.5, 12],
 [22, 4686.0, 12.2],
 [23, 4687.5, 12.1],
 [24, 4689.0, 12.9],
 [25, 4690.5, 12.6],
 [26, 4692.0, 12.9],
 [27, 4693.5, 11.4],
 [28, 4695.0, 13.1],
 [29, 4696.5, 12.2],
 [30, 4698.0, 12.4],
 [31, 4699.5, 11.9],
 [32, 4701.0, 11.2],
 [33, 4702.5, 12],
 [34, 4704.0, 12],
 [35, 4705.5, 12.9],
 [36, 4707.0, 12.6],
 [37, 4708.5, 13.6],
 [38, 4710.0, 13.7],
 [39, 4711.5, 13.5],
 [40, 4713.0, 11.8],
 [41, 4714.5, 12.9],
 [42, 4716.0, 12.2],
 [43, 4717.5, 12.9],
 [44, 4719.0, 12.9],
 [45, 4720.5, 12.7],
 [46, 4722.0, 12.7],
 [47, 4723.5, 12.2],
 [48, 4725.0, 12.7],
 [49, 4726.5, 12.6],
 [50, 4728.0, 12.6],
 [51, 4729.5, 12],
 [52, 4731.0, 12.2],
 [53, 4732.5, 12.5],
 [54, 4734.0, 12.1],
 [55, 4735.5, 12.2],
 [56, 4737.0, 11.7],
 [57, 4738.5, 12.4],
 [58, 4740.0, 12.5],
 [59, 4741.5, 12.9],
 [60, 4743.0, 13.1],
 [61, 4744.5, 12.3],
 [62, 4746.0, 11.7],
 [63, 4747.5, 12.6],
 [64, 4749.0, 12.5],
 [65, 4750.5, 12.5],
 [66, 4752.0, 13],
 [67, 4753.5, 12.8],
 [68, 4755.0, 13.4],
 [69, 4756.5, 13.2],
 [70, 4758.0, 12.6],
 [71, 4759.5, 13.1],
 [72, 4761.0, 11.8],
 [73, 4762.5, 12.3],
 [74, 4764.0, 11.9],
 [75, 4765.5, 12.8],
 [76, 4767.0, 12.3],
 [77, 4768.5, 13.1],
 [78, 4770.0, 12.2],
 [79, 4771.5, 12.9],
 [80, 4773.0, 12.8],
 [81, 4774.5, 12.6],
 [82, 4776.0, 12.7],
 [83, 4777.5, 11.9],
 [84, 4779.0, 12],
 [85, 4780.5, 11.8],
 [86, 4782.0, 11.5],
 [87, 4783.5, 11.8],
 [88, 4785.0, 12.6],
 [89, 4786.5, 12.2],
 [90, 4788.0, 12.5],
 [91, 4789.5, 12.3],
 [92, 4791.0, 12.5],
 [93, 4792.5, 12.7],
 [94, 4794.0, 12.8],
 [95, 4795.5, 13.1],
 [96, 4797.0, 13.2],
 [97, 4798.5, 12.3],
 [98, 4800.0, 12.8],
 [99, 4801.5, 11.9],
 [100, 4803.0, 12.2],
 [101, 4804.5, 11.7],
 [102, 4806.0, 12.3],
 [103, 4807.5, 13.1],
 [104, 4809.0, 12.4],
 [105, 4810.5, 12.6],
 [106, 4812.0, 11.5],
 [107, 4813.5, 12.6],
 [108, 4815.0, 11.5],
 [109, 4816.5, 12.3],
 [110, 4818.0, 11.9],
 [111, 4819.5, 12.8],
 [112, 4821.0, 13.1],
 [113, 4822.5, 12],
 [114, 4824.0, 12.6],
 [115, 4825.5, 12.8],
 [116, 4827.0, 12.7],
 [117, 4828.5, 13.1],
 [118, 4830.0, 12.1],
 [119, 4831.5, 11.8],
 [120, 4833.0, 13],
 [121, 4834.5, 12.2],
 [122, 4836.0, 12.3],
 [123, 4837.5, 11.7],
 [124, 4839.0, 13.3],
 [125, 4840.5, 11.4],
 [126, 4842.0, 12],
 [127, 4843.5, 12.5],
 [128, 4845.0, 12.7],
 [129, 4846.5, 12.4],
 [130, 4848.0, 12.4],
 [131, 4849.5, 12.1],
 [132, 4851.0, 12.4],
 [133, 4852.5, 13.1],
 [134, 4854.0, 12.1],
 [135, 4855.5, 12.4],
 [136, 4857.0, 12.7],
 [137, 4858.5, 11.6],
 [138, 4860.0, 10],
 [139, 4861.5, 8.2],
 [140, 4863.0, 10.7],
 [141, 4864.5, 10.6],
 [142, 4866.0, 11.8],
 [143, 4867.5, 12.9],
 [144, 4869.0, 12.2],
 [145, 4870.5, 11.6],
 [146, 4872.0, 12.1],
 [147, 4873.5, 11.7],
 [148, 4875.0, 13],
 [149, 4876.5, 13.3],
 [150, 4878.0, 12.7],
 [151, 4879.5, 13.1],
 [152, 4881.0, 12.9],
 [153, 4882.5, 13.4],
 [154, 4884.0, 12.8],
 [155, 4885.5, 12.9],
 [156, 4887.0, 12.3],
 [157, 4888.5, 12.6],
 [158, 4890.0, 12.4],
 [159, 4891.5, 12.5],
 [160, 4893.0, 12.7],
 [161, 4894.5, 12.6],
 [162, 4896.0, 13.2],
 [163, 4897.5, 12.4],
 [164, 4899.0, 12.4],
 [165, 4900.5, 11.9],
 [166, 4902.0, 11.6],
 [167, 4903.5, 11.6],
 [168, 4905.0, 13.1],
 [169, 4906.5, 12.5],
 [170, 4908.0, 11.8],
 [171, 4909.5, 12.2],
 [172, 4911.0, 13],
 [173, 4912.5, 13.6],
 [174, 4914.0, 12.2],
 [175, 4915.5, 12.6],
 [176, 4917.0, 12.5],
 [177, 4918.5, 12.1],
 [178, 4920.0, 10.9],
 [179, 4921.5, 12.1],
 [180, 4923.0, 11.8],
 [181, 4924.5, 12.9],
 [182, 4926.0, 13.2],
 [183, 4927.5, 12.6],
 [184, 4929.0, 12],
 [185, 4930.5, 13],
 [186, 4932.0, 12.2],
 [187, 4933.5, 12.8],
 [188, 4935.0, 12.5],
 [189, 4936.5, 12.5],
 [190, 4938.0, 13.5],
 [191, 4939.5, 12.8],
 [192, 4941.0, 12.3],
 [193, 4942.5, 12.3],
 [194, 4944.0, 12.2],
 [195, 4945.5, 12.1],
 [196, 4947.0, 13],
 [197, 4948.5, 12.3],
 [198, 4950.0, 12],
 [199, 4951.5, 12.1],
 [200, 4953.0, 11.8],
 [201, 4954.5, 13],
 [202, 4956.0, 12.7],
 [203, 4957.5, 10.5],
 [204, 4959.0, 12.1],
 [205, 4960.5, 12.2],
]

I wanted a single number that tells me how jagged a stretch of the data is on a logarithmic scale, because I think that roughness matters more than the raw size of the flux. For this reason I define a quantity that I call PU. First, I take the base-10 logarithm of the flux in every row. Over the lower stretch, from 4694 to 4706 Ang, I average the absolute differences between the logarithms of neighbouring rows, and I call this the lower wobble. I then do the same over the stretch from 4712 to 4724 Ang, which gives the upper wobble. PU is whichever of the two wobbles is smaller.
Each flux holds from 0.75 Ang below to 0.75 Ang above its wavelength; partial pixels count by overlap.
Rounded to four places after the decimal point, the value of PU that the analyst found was 0.0159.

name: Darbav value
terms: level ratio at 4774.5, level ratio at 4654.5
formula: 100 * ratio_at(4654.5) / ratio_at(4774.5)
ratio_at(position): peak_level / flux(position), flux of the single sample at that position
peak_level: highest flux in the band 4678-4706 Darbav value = 111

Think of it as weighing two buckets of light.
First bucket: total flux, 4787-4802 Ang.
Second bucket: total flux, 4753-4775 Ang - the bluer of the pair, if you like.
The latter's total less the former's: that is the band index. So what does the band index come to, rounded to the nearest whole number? 64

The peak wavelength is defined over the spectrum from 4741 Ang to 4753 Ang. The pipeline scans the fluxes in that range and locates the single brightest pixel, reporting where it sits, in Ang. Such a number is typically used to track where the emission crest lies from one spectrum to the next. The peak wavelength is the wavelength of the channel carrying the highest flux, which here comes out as 4743.0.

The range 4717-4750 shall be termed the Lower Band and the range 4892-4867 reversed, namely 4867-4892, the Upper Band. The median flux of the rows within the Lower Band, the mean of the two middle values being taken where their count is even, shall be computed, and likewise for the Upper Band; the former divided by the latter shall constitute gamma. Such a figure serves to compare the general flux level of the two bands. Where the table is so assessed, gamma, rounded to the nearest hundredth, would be 0.98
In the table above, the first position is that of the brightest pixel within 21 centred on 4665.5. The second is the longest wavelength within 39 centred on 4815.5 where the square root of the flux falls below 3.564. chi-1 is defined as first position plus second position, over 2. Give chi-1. 4752.0 Ang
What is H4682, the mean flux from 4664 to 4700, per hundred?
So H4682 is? 0.1245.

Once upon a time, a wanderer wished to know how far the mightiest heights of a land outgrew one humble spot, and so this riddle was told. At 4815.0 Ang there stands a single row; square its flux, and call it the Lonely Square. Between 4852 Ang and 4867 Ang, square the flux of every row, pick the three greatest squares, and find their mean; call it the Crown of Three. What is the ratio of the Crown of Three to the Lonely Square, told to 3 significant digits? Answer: 1.23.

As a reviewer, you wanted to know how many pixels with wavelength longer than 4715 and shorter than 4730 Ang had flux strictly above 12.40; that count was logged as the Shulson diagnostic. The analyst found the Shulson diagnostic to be 7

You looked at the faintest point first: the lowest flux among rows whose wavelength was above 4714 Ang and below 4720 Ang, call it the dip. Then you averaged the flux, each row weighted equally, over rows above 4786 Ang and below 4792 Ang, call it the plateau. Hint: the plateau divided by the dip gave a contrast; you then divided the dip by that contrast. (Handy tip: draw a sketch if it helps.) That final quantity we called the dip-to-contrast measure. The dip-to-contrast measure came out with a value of 12.0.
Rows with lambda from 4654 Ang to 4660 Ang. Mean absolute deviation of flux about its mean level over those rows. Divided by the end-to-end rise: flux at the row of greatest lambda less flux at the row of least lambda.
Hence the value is 0.45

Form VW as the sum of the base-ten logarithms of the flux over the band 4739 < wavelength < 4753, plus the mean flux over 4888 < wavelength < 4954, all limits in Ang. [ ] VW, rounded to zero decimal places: 22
